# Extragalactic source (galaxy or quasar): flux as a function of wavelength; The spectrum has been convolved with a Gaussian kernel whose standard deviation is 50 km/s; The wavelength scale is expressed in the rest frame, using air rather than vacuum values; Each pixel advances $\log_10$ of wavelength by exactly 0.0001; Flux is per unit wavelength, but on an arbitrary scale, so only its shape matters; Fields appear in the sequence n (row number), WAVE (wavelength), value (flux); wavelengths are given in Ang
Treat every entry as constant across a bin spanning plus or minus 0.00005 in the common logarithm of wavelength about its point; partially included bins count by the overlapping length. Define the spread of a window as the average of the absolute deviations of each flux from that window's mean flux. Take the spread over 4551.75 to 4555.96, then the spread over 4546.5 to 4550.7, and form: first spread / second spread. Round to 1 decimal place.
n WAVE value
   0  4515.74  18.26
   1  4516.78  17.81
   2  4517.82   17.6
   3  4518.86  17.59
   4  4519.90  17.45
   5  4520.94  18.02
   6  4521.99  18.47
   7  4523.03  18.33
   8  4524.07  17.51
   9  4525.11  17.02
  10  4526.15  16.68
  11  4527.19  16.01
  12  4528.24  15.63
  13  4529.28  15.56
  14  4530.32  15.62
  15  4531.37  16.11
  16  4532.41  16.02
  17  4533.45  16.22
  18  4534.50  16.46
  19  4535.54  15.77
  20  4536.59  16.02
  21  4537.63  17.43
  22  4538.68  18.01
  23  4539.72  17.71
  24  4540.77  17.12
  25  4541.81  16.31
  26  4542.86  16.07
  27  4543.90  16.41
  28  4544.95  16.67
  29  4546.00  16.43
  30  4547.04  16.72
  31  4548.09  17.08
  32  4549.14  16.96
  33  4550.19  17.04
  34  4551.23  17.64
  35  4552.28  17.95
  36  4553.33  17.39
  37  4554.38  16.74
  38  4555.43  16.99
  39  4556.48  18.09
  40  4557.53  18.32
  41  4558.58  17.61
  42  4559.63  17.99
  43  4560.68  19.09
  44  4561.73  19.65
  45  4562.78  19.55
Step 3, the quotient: 3.5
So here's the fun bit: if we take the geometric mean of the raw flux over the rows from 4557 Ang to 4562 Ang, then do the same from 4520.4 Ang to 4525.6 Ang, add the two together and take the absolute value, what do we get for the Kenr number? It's 36.4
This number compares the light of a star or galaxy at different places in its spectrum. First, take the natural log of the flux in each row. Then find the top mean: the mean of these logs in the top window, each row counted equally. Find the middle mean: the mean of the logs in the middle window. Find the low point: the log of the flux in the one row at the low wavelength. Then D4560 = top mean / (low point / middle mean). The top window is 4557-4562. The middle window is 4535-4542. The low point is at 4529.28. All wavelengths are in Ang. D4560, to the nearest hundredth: 3.01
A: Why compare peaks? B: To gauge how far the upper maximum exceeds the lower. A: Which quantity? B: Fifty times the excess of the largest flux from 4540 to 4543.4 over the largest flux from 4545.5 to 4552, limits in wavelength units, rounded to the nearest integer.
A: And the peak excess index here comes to -26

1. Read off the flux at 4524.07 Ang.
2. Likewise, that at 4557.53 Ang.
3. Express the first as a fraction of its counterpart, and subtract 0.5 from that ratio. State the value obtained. 0.456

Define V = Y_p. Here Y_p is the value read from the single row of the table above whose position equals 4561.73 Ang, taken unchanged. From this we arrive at 19.65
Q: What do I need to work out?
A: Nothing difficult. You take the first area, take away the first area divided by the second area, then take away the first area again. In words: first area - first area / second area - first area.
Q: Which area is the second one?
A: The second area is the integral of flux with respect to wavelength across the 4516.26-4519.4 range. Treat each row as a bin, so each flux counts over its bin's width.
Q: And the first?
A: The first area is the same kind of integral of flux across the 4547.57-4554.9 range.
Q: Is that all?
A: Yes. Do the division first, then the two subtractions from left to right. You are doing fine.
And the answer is -2.3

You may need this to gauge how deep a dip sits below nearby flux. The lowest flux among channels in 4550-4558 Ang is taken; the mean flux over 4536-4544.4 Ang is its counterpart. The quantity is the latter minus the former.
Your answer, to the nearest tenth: 0.1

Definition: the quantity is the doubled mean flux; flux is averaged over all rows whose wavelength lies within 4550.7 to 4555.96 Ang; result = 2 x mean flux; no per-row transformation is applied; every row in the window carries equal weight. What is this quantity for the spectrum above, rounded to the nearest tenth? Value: 34.7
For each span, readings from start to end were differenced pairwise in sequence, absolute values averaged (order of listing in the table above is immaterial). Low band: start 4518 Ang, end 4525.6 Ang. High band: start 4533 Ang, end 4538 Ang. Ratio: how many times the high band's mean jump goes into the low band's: 0.67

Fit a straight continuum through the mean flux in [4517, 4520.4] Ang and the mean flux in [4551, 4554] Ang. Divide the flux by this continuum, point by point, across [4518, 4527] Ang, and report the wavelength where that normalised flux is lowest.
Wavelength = 4526.15 Ang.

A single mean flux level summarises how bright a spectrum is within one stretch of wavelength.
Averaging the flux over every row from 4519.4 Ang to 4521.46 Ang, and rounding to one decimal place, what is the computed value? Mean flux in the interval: 17.7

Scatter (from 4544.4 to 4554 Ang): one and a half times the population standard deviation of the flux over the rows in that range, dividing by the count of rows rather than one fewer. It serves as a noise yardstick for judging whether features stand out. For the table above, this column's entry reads 0.69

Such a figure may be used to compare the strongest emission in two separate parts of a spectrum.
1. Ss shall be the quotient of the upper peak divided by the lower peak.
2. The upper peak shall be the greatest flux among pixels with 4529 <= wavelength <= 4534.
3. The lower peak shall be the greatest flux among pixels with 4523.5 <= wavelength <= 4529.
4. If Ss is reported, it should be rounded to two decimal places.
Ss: 0.93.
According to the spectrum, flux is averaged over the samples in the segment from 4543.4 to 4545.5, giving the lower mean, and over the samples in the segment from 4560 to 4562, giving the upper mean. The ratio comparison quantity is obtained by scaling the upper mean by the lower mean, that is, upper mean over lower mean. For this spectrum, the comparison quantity 1.17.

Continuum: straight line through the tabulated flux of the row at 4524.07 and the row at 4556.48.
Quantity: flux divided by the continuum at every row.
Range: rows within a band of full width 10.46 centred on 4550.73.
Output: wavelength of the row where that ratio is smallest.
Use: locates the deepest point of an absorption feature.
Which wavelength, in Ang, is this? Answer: 4546.00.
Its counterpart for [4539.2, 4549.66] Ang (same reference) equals 4542.86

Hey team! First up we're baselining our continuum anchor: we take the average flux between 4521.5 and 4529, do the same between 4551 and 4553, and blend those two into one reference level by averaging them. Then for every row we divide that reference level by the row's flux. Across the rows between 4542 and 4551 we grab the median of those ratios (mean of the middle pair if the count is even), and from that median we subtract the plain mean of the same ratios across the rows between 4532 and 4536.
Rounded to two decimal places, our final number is -0.04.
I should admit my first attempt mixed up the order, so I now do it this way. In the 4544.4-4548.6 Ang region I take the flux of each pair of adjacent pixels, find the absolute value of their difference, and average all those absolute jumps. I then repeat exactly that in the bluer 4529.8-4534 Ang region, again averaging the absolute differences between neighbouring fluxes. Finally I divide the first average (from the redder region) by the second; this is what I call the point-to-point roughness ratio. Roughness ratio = 1.14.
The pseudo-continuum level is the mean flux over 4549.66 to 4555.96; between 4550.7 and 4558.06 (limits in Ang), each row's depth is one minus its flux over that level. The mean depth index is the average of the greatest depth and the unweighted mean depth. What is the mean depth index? 0.01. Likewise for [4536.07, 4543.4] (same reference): 0.05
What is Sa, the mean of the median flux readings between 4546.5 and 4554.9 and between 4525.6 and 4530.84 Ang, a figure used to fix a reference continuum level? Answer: 16.3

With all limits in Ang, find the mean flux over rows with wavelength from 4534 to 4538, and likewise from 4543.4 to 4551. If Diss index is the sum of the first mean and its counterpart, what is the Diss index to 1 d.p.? 33.2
